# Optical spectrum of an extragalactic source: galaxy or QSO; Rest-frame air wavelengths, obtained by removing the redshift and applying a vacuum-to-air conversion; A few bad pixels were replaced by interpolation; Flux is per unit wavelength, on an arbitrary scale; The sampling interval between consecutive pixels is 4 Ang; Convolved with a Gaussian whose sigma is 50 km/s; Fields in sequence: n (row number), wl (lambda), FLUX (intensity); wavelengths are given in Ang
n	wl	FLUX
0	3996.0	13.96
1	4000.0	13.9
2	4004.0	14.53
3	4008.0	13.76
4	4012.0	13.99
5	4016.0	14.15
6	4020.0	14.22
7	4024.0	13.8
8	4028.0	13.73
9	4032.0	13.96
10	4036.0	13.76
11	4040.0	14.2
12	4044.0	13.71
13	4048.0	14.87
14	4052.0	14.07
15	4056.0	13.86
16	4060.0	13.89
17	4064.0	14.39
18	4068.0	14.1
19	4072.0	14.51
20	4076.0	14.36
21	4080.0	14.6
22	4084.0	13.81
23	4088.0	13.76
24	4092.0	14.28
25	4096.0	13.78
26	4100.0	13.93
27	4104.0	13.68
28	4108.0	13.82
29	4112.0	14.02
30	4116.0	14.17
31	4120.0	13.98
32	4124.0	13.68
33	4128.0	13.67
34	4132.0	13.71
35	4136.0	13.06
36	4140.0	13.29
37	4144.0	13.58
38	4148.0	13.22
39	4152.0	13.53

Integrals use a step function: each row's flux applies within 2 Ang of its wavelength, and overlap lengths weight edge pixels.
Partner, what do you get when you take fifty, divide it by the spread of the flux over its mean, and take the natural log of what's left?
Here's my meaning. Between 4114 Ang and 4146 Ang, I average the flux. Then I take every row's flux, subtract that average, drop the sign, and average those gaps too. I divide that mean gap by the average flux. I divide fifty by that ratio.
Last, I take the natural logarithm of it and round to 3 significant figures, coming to 7.91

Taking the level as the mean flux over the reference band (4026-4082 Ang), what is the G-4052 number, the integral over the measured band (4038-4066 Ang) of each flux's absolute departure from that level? 8.3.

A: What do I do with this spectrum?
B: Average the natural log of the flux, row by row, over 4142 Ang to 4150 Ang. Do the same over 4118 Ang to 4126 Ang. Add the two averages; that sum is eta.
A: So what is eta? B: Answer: 5.22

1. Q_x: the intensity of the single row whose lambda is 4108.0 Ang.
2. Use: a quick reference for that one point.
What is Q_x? 13.82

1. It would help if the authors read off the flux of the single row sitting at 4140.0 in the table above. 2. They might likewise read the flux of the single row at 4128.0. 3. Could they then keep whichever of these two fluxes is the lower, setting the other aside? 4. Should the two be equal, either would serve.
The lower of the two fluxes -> 13.3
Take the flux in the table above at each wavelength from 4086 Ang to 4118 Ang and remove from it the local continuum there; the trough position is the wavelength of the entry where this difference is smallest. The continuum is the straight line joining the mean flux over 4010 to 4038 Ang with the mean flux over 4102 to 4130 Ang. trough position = 4104.0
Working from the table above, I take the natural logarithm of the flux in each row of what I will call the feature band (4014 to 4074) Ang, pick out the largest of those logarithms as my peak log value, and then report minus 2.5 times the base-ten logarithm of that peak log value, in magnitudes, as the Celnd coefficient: -1.08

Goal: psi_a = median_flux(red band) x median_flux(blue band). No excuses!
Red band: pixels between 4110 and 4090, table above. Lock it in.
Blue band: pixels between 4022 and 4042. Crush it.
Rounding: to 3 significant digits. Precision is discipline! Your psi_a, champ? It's 191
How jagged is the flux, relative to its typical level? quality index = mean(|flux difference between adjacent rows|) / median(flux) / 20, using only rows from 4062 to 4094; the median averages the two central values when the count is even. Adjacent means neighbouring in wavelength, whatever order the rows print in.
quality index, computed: 0.0012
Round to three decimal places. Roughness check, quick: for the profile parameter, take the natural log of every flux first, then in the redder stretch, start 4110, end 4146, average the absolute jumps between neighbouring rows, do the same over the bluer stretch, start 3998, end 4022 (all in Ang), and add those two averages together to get 0.043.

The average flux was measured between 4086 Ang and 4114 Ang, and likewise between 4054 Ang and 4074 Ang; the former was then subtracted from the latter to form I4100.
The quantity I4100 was 0.3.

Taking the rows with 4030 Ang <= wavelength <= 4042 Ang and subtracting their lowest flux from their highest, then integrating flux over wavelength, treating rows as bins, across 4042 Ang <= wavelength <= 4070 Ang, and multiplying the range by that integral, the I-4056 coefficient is 174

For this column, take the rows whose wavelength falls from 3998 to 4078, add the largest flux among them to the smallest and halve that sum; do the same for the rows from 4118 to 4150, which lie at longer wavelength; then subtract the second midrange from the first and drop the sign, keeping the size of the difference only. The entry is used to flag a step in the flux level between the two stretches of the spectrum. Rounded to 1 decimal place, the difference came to 0.8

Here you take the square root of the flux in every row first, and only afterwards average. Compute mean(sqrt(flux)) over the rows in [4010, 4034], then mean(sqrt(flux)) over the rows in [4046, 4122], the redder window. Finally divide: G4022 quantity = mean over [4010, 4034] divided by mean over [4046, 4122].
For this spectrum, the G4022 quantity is 1.00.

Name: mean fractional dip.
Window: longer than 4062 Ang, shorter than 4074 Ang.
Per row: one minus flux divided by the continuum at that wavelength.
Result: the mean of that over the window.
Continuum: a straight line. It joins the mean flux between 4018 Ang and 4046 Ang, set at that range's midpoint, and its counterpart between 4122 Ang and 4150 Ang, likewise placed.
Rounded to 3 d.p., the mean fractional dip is -0.042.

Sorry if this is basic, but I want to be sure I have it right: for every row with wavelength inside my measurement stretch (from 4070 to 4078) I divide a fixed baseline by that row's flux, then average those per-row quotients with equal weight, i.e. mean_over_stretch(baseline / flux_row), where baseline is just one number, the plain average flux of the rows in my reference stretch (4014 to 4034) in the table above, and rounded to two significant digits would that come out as 0.97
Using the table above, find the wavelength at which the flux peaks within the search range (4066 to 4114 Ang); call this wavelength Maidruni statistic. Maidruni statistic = 4080.0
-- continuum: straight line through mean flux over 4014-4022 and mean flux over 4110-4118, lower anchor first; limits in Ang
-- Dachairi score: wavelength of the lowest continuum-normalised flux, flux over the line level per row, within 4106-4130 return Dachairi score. 4128.0 Ang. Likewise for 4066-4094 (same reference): 4088.0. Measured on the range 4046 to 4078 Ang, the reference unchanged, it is 4056.0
